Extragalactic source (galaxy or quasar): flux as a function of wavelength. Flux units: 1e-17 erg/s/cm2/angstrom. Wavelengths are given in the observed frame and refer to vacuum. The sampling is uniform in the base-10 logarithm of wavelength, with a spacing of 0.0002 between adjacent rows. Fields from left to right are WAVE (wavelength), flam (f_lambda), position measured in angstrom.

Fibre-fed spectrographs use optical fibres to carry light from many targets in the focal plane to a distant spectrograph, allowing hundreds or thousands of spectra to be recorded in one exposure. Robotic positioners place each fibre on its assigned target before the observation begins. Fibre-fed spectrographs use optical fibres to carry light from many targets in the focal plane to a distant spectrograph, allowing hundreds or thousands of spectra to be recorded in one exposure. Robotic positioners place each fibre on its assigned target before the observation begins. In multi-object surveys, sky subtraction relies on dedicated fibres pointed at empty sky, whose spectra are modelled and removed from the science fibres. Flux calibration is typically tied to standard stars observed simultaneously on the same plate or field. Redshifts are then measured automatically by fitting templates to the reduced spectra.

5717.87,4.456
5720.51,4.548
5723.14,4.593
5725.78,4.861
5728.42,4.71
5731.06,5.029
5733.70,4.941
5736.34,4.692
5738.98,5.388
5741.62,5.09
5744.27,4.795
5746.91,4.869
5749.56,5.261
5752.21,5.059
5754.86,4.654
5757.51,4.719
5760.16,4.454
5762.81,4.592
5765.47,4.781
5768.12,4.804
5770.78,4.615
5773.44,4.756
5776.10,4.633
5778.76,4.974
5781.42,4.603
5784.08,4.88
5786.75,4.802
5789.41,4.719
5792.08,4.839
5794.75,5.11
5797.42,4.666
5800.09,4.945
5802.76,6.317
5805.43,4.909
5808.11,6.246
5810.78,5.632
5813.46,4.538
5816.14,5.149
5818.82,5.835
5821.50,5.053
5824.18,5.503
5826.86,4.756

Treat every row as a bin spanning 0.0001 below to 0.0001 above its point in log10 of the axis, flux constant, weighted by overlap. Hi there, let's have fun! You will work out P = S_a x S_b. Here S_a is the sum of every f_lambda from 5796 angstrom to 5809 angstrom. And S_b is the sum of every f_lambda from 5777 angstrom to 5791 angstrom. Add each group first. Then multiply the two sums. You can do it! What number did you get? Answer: 649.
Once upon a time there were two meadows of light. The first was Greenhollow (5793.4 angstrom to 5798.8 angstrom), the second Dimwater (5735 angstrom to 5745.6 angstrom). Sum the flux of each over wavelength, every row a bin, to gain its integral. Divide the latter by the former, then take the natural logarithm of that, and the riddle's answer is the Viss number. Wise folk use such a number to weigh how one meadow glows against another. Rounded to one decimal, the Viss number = 0.7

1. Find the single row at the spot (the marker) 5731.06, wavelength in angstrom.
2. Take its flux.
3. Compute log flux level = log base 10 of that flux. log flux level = 0.701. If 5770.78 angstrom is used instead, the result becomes 0.664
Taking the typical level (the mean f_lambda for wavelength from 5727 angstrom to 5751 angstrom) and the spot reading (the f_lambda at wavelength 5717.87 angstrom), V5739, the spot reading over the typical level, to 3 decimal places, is 0.896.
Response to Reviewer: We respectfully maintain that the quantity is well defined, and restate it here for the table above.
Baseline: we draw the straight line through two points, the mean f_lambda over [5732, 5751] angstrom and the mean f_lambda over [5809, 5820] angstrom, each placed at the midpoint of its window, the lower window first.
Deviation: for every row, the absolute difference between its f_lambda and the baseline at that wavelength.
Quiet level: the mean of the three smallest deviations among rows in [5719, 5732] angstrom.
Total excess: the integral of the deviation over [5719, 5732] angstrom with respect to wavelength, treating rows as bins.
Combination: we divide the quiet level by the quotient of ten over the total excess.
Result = 0.04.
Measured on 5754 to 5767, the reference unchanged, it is 0.21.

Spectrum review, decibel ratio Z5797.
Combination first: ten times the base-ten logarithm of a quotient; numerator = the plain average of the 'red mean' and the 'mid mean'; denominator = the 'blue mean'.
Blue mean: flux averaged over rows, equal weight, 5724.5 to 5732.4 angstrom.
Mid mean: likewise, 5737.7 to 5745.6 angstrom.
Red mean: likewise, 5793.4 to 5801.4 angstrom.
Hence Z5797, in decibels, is 0.1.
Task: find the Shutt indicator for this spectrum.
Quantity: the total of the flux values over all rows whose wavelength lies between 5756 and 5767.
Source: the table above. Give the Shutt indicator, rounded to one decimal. 18.5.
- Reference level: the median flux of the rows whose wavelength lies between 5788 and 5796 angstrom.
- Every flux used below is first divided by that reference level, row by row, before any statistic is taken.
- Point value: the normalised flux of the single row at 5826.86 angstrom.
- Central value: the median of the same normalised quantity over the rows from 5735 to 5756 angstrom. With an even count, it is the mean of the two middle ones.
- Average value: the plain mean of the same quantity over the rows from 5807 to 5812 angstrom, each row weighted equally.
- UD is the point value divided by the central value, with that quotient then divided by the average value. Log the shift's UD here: 0.78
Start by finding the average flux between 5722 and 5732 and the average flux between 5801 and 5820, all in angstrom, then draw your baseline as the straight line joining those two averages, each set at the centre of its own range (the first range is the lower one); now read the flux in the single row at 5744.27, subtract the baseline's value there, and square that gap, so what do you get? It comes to 0.02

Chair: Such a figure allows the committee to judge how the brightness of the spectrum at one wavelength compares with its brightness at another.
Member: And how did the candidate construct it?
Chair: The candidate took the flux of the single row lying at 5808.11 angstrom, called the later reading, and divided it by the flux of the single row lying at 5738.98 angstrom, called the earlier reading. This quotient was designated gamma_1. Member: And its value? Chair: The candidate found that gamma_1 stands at 1.16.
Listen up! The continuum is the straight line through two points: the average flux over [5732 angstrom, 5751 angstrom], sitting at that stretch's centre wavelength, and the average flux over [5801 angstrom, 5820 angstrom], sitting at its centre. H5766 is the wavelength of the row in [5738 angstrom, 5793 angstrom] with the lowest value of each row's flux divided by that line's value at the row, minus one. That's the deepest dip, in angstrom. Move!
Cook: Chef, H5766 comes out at 5760.16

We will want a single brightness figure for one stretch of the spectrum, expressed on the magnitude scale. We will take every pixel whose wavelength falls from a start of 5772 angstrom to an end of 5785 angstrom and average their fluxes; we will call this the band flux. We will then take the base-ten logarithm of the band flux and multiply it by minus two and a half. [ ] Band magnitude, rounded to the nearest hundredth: -1.70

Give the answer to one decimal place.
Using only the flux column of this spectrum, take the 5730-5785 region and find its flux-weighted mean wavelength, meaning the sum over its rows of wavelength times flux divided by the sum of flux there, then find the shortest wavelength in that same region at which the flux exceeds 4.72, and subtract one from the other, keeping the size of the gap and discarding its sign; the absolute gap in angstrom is 26.1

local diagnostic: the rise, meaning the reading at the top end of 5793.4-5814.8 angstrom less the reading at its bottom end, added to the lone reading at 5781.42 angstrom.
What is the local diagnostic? 4.0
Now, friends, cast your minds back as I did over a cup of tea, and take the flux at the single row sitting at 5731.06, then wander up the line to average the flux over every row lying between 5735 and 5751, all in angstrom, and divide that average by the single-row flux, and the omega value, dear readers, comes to 1.00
